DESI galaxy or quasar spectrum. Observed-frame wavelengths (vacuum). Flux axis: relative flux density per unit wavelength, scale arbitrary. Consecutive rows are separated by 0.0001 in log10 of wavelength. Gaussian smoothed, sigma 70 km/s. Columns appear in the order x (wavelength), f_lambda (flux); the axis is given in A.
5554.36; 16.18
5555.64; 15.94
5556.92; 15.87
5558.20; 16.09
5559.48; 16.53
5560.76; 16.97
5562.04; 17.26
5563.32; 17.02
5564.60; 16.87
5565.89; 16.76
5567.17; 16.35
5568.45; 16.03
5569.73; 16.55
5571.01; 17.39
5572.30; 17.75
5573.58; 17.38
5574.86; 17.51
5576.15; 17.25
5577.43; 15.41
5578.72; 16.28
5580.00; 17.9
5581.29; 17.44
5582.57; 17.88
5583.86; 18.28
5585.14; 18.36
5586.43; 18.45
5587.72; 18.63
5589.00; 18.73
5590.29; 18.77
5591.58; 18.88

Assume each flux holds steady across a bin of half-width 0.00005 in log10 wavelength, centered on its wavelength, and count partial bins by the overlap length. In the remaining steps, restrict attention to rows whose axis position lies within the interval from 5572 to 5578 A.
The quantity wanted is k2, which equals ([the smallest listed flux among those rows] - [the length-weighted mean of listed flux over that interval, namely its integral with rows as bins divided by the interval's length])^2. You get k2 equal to 2.70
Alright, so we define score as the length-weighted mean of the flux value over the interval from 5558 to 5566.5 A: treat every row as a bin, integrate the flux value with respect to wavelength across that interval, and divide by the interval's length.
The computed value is 16.8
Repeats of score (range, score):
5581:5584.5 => 17.9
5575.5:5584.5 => 17.2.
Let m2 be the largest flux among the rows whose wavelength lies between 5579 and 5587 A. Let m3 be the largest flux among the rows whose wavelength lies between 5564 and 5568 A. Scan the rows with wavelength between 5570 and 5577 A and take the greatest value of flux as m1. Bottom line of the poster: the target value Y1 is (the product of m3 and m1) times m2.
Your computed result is 5525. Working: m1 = 17.75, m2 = 18.45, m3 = 16.87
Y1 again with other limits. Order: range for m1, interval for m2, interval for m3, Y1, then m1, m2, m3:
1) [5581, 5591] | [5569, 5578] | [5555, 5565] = 5750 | 18.77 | 17.75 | 17.26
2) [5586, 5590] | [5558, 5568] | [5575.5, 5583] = 5787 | 18.73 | 17.26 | 17.9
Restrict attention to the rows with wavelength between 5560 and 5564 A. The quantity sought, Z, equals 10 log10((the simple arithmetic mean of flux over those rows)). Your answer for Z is 12.3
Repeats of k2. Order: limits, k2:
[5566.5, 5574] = 0.77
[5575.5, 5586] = 3.82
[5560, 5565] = 0.03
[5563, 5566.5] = 0.01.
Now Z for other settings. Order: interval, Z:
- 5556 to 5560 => 12.1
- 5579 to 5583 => 12.5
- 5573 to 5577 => 12.4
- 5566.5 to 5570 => 12.1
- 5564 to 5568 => 12.2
